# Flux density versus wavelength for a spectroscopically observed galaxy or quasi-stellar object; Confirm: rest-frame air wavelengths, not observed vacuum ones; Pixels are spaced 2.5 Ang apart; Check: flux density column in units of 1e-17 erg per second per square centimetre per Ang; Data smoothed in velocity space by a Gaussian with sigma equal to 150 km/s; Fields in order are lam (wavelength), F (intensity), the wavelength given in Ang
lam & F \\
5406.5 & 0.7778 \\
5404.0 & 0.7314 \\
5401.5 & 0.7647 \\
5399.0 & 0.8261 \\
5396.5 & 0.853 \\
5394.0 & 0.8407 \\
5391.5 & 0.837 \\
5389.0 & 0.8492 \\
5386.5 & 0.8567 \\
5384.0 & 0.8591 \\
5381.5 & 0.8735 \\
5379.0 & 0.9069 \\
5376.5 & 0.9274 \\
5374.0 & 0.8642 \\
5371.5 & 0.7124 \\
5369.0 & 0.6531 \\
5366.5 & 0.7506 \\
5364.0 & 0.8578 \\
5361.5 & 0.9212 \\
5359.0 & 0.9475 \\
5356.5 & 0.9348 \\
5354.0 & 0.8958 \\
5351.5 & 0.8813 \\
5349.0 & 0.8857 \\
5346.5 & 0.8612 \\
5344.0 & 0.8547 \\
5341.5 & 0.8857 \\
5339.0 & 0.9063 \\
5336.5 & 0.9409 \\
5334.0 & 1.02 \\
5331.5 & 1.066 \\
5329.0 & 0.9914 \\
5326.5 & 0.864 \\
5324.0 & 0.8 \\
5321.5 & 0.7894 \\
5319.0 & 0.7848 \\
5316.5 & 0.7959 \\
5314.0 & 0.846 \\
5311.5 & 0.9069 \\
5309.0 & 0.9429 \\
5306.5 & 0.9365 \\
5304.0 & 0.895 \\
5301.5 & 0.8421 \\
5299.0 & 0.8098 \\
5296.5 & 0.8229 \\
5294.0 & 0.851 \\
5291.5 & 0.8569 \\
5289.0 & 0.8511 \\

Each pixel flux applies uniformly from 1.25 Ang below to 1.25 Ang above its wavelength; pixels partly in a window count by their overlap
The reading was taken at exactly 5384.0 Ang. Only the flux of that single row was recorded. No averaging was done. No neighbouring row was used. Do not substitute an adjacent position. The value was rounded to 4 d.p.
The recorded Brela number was 0.8591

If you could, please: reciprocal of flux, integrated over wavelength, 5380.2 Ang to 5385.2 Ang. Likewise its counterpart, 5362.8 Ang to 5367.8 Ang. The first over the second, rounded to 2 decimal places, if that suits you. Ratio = 0.92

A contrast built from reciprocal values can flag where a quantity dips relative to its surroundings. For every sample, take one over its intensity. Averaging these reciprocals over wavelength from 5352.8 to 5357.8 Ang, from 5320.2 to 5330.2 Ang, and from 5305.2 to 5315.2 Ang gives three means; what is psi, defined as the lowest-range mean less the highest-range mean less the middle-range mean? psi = -1.16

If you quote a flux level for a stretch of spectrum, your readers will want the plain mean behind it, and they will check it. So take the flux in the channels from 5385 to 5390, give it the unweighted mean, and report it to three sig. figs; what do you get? 0.853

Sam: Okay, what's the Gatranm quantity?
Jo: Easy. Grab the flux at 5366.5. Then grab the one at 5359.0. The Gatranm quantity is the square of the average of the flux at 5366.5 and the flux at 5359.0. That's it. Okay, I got 0.72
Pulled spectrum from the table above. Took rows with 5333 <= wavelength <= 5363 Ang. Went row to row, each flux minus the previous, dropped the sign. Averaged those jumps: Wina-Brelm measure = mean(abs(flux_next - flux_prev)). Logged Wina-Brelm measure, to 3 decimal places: 0.027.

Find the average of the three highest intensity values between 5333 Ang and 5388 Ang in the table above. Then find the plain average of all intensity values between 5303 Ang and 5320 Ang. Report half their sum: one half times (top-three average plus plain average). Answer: 0.921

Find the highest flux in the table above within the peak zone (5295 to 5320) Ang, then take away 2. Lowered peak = -1.06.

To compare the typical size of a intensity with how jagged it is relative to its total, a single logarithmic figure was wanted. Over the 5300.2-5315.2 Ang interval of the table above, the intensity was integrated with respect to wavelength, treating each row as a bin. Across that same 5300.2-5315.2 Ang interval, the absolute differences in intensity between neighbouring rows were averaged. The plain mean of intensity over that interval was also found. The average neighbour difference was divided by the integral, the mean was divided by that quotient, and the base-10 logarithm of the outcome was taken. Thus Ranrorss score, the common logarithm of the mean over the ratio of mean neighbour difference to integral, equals 2.48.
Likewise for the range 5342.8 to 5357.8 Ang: 2.82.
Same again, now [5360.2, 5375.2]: 1.99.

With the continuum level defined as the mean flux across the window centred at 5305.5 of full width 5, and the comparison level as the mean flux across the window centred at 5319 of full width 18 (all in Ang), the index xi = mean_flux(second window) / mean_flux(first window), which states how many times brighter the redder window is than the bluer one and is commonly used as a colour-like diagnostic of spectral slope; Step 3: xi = 0.90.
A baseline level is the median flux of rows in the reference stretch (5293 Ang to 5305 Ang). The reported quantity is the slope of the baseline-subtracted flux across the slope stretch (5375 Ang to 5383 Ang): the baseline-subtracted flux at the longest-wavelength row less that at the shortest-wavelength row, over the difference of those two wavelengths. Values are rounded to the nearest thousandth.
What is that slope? -0.011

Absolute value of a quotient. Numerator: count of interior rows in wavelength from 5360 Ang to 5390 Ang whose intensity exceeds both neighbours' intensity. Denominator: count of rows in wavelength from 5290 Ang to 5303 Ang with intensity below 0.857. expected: 0.20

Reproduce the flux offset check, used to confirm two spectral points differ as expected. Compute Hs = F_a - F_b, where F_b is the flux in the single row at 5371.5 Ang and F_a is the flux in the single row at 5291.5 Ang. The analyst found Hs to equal 0.14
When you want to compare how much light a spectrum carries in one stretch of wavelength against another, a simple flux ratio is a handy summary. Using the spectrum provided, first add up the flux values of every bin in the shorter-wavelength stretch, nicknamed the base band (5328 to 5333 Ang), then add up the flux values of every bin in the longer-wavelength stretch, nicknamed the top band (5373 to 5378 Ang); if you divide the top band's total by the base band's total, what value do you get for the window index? 0.87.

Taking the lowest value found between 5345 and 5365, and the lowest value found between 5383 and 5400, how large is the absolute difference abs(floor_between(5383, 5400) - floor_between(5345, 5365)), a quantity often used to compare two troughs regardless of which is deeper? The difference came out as 0.032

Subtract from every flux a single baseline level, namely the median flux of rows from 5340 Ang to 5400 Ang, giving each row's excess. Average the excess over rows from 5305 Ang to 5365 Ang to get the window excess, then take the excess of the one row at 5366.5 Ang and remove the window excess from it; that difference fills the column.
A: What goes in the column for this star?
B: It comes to -0.15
